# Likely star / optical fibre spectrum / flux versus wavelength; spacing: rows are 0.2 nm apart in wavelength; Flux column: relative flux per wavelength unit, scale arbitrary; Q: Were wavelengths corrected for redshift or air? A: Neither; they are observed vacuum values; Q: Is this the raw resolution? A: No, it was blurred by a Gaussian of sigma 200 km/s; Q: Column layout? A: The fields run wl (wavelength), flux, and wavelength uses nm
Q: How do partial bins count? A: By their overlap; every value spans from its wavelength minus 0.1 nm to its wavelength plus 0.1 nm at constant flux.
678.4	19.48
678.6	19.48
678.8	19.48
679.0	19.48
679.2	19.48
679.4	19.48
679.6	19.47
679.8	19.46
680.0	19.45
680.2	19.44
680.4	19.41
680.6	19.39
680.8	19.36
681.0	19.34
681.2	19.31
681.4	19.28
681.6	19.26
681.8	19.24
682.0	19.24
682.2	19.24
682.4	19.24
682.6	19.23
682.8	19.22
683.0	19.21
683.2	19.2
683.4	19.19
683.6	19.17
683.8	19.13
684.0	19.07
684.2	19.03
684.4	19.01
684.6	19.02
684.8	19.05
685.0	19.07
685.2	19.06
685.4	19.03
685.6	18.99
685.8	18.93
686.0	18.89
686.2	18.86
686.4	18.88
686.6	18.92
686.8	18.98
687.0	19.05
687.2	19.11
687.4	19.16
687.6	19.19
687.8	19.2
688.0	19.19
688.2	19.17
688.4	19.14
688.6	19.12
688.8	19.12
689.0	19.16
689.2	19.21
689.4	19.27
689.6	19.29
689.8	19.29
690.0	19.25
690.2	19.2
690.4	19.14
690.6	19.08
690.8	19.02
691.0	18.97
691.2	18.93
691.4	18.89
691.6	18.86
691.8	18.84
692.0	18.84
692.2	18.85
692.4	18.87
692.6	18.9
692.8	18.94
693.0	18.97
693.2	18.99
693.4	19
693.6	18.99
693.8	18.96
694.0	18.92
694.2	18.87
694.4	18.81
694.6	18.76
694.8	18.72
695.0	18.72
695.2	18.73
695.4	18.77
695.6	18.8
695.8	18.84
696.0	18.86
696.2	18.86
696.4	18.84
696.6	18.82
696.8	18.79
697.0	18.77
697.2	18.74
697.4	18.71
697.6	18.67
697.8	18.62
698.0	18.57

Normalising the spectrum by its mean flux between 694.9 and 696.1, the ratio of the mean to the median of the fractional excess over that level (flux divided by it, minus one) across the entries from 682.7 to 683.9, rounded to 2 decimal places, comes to 0.98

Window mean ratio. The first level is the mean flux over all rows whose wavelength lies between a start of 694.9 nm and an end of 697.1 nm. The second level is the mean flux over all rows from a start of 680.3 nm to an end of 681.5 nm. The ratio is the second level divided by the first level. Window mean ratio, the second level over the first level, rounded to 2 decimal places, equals 1.03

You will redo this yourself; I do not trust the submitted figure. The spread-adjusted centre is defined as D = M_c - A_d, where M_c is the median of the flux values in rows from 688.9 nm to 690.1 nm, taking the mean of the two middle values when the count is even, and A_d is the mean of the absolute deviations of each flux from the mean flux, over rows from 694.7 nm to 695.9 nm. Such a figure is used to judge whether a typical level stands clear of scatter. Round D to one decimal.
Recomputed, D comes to 19.2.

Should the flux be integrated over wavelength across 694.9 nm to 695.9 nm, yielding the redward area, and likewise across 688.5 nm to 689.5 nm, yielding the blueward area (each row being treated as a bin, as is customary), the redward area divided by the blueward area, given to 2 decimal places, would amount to 0.98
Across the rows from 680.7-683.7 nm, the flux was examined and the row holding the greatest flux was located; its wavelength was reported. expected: 680.8 nm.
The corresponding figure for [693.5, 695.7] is 693.6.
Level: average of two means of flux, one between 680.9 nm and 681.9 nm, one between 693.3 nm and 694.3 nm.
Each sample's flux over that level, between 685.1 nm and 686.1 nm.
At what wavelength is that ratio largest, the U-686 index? 685.2 nm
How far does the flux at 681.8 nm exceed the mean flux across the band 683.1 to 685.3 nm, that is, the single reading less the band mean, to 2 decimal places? 0.15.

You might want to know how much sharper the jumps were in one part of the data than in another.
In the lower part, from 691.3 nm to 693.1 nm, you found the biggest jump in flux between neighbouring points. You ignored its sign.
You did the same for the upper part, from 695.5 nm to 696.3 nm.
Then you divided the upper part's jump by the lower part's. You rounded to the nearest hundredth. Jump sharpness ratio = 1.00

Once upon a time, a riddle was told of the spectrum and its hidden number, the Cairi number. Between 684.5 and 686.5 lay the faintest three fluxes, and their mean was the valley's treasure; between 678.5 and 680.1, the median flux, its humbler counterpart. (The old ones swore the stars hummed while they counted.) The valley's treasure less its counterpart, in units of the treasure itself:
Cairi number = -0.032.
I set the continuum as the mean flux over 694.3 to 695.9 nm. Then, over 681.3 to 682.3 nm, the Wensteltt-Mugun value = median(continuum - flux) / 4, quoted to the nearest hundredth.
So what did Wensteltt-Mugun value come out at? -0.12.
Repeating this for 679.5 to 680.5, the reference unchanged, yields -0.17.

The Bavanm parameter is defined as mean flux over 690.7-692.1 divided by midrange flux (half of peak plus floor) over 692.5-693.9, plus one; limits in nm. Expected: 2.00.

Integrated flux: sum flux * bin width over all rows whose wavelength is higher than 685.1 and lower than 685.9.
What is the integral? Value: 15.2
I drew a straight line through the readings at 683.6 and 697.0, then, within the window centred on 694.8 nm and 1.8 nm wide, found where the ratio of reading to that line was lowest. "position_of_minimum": 694.8 nm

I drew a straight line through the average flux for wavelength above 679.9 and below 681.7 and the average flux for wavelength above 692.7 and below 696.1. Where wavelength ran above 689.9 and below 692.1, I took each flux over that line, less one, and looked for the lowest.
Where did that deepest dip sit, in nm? 691.8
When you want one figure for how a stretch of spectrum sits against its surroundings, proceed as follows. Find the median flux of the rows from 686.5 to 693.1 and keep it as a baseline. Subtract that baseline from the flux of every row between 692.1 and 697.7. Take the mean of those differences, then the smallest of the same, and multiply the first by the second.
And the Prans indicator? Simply 0.12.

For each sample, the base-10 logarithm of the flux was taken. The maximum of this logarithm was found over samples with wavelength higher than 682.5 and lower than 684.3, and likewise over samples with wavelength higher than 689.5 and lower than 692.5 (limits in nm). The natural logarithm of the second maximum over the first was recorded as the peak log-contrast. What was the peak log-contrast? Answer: 0.001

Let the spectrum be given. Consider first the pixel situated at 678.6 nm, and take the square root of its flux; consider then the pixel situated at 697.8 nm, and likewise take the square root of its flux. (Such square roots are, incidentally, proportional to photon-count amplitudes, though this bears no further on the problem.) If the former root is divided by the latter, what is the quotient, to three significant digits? 1.02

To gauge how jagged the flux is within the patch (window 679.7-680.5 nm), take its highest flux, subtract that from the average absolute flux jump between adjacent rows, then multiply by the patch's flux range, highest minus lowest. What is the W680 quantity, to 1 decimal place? -1.0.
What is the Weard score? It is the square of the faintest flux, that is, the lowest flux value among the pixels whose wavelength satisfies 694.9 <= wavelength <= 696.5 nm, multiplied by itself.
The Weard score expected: 350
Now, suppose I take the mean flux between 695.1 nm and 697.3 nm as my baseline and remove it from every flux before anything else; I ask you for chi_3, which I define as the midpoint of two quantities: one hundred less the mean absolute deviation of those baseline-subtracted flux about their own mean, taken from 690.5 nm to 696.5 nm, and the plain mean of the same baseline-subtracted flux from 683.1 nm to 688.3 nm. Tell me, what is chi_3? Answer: 50.1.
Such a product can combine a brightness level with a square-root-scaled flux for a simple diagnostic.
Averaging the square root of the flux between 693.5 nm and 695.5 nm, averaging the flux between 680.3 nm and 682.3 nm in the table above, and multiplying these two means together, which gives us 83.8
